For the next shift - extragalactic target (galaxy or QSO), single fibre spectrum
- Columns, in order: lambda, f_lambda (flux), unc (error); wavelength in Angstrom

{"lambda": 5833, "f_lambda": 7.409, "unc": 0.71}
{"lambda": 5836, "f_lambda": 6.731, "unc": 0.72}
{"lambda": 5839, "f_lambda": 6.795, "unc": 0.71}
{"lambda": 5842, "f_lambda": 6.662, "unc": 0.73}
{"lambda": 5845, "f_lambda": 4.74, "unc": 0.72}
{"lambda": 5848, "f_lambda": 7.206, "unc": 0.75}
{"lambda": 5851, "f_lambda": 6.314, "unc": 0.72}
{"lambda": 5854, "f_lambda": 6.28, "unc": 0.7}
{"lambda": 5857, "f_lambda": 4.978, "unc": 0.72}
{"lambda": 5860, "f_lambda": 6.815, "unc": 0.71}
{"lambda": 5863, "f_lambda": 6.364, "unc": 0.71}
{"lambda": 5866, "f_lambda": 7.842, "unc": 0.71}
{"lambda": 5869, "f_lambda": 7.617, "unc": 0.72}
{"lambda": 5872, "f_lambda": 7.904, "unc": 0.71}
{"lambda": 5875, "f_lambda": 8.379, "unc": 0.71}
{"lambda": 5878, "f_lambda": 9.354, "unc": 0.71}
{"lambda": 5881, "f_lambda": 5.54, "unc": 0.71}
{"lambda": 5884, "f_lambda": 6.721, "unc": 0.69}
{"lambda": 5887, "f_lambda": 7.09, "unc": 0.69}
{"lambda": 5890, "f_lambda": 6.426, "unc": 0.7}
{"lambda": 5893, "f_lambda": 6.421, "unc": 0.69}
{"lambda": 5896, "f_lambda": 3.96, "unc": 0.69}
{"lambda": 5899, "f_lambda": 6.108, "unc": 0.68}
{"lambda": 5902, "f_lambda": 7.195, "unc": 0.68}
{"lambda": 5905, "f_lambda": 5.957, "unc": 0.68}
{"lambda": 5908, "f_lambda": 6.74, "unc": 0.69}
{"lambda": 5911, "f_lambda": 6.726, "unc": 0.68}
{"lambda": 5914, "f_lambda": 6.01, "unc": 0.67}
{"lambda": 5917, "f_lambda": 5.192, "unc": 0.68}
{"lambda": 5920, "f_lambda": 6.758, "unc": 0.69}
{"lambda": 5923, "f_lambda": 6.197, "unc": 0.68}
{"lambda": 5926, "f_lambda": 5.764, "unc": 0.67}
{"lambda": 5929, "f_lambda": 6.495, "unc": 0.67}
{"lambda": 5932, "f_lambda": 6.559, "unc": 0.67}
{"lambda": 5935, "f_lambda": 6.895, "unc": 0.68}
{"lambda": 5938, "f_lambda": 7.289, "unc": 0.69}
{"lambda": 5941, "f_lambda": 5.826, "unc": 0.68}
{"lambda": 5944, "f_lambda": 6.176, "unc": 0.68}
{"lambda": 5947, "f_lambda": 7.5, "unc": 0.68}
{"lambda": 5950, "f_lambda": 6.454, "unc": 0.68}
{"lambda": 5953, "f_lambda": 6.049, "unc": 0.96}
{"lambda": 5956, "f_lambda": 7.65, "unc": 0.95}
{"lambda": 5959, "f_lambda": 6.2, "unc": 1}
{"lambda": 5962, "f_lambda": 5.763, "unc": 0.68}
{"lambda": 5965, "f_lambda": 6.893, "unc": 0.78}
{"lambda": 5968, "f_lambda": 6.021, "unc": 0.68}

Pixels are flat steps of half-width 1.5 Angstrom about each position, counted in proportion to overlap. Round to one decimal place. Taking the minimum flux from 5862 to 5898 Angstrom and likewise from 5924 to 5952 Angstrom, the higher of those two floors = 5.8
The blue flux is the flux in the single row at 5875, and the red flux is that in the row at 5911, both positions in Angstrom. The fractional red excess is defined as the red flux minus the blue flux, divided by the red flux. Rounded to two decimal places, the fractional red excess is -0.25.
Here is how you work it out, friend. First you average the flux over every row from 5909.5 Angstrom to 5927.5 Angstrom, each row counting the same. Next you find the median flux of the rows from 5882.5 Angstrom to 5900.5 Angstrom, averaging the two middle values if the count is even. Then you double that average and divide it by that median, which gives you 1.90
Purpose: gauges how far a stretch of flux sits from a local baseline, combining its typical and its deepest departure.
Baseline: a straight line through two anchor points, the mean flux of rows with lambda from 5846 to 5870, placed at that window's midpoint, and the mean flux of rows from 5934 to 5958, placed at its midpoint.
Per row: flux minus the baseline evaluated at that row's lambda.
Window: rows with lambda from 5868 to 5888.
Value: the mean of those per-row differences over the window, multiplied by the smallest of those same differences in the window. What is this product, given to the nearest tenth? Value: -1.0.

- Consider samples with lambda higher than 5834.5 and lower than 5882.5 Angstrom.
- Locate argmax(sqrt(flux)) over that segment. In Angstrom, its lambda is 5878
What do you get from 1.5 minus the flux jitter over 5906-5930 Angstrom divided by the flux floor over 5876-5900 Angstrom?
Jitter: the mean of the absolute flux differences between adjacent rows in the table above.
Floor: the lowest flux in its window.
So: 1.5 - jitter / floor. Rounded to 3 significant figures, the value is 1.33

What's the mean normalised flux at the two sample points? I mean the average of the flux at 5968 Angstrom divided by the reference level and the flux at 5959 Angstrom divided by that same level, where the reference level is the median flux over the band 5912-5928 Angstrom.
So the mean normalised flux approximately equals 1.02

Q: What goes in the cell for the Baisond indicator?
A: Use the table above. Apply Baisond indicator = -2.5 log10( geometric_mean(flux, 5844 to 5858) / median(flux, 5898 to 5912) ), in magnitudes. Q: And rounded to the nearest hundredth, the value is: 0.15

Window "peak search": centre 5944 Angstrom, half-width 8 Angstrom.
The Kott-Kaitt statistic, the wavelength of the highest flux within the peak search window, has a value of 5947 Angstrom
